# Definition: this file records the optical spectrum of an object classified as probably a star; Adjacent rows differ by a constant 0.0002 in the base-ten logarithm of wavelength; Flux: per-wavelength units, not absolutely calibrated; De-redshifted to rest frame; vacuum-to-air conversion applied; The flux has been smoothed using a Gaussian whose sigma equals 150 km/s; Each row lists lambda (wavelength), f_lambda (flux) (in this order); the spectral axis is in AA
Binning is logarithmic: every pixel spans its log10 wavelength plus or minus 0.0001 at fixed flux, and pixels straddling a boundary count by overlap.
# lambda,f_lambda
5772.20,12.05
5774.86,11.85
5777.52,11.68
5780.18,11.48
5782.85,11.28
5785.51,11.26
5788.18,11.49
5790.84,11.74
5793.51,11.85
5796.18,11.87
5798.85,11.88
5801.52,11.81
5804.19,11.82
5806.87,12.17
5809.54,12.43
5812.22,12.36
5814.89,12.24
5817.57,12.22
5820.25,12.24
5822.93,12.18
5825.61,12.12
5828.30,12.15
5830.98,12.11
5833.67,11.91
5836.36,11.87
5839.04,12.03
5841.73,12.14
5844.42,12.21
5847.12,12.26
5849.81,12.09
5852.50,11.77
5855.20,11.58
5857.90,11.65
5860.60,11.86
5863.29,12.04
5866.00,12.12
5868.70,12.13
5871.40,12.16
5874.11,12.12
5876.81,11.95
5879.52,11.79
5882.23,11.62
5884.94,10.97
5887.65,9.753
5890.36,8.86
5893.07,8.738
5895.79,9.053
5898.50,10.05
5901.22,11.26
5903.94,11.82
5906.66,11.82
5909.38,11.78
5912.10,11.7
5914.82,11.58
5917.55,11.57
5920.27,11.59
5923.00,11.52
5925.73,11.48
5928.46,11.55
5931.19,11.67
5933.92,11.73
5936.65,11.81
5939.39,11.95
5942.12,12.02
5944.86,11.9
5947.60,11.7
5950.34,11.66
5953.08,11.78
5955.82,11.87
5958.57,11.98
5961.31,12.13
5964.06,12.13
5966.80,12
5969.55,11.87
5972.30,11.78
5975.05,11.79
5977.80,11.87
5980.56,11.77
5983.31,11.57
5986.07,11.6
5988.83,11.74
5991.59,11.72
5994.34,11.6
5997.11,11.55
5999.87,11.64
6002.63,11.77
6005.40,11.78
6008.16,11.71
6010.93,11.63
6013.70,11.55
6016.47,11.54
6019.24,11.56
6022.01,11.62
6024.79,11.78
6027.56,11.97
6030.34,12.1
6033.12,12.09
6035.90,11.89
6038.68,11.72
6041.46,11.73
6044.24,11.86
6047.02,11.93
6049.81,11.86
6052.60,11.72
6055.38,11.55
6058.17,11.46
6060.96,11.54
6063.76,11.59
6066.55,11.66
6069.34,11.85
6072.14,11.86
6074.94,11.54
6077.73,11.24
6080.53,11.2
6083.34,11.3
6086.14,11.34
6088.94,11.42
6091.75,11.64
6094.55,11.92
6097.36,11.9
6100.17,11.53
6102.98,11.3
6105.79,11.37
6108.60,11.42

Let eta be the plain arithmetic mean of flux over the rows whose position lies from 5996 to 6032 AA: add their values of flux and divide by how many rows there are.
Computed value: 11.7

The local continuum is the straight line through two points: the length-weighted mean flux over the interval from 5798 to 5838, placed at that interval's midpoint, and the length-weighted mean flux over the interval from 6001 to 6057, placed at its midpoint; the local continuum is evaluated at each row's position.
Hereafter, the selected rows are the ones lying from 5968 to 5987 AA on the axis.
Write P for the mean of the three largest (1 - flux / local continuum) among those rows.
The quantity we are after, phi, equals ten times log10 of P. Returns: -17.8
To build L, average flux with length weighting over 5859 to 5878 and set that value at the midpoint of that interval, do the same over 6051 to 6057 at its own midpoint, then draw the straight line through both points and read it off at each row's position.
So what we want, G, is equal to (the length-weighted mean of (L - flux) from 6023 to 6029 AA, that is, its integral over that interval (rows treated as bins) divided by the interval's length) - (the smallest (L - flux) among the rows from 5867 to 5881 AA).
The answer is -0.04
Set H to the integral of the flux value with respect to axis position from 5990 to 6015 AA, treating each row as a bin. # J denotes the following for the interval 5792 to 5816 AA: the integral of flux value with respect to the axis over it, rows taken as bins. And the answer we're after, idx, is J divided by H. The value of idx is 0.99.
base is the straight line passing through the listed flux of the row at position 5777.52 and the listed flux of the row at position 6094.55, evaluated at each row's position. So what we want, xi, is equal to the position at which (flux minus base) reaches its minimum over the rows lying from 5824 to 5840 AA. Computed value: 5836.36 AA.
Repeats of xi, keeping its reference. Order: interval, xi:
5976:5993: 5983.31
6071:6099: 6080.53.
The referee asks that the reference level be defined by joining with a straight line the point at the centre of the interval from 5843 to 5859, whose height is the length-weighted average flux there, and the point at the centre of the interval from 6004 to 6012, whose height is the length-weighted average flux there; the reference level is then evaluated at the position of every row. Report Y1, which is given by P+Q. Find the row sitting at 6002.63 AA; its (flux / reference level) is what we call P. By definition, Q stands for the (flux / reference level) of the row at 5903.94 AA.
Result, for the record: 2.00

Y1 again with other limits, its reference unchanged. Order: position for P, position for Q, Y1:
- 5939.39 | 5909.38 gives 2.01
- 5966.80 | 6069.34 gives 2.04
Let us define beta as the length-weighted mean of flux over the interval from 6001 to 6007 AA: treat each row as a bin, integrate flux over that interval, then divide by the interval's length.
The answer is 11.8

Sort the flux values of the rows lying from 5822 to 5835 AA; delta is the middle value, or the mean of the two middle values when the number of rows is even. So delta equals 12.1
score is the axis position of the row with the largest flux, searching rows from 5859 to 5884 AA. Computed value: 5871.40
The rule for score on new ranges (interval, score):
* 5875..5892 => 5876.81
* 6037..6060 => 6047.02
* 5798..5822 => 5809.54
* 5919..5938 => 5936.65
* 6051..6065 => 6052.60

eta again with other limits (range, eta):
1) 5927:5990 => 11.8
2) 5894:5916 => 11.1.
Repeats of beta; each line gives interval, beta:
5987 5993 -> 11.7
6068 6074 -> 11.8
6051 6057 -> 11.6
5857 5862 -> 11.8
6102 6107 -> 11.3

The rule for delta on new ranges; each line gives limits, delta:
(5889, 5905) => 9.6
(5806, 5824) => 12.2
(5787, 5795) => 11.7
